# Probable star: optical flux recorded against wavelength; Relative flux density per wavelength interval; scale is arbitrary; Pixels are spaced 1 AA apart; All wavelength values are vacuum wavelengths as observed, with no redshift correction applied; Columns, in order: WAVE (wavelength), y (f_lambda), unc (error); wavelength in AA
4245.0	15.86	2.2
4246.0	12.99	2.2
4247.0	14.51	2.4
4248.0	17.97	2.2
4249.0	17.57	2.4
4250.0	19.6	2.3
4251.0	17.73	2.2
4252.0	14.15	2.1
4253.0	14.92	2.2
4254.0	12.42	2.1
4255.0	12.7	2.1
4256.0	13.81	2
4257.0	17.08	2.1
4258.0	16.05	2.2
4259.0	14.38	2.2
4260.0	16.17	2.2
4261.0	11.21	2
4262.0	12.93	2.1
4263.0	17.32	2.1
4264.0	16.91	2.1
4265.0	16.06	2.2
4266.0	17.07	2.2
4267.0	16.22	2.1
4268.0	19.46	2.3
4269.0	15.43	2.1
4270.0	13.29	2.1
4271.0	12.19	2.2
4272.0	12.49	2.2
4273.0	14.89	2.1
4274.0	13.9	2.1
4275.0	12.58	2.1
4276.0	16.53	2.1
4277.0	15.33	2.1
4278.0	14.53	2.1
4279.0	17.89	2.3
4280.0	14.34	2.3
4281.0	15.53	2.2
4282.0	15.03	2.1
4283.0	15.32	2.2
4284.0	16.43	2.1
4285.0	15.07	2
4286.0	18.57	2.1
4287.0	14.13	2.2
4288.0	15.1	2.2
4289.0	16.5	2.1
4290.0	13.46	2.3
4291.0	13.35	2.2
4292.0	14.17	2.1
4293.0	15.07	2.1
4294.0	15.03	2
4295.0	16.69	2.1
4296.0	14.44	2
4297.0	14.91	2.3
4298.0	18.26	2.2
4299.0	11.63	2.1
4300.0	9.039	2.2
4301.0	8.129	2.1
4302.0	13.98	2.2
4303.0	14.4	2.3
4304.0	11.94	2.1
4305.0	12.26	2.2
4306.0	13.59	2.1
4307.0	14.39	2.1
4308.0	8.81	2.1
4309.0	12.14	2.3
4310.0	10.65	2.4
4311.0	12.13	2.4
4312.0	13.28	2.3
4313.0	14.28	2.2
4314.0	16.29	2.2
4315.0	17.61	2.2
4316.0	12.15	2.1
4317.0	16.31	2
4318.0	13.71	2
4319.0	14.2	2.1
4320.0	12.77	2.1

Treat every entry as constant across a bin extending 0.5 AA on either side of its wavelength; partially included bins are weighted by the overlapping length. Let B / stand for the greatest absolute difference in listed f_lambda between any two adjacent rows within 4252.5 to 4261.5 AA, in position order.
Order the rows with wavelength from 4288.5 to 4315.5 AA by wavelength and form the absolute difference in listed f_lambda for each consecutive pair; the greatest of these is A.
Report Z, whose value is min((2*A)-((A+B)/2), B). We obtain 5.0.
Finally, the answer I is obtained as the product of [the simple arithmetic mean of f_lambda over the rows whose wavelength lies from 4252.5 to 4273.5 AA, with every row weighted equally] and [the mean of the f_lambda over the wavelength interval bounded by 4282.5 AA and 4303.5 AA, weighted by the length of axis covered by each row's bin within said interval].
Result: 216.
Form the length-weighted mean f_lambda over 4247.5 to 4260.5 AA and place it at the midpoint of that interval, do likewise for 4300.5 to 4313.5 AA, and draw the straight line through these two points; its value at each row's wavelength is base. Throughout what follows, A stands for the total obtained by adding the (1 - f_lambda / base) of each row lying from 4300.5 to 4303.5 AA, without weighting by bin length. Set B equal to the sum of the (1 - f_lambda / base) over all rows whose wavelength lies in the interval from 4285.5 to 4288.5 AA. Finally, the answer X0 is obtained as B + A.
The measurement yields -0.4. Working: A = 0.1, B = -0.5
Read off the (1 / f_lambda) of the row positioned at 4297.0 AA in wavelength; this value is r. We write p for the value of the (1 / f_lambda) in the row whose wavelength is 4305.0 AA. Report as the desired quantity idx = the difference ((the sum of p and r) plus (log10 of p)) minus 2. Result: -2.94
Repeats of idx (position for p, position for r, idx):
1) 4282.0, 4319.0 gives -3.04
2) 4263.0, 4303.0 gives -3.11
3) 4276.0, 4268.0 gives -3.11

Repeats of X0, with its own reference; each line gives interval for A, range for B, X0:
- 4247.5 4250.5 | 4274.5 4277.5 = -0.5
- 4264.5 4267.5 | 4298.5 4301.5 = 0.4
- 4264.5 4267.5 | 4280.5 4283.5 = -0.6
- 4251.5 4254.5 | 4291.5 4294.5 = 0.0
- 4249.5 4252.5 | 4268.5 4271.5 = 0.0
